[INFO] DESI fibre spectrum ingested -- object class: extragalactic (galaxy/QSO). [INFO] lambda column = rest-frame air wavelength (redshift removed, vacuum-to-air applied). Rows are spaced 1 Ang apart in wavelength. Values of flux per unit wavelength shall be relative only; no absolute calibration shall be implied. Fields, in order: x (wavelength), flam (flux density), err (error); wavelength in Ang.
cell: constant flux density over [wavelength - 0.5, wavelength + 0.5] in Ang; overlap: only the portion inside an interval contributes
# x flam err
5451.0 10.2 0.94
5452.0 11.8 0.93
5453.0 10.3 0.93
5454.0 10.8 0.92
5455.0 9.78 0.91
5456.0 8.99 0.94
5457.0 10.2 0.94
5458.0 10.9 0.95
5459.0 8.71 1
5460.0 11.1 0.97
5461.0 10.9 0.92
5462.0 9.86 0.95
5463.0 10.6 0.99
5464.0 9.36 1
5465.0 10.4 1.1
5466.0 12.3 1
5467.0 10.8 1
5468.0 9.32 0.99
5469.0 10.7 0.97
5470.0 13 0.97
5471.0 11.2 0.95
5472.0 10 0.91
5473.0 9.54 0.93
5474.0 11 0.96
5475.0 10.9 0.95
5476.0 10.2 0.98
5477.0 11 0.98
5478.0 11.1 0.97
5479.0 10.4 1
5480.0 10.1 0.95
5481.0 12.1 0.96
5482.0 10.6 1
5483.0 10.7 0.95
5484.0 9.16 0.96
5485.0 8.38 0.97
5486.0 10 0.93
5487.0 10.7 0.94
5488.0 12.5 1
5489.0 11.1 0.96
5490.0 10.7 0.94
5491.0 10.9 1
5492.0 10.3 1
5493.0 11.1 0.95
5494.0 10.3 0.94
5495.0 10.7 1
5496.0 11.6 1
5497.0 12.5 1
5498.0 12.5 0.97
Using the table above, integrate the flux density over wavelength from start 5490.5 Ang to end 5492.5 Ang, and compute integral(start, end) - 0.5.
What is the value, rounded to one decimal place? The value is 20.7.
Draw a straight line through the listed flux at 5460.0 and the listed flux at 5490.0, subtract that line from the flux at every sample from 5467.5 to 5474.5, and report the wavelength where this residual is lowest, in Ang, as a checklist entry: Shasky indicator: 5468.0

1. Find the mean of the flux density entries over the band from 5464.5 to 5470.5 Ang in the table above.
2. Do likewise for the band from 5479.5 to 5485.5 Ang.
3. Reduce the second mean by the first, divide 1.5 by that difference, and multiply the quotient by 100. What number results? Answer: -164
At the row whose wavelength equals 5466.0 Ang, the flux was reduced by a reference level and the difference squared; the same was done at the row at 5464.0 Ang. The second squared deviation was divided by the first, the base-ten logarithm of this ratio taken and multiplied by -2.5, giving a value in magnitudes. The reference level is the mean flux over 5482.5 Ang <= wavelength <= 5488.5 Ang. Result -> 1.8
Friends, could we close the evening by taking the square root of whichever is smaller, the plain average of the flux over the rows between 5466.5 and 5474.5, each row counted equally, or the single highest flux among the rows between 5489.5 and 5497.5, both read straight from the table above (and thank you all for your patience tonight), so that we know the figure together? 3.27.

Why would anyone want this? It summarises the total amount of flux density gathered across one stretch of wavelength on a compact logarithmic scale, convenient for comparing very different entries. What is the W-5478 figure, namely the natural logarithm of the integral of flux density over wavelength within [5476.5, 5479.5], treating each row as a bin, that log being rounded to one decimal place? 3.5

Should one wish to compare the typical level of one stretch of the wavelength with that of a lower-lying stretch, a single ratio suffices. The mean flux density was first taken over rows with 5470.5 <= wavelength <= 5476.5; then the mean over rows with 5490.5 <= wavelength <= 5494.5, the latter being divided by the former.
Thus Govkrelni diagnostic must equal 1.02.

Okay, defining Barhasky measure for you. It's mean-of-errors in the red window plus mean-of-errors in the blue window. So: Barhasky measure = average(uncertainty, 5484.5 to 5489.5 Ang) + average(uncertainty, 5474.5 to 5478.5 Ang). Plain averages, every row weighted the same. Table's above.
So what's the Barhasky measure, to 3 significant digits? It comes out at 1.93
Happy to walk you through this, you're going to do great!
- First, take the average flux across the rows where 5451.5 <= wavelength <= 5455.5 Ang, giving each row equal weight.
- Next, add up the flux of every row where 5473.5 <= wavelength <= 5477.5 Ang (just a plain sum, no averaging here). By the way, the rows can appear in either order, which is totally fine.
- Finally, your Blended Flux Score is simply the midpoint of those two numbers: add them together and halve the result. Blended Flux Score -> 26.9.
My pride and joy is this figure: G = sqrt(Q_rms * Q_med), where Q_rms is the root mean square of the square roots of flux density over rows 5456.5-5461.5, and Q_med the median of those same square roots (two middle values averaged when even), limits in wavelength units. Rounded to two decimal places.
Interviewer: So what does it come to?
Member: 3.26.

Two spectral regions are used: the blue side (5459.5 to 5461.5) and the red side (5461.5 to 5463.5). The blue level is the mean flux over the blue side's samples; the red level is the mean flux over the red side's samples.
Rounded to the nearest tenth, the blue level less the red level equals 0.8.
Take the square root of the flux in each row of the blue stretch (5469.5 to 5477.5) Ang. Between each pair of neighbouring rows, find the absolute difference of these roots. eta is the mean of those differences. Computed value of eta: 0.142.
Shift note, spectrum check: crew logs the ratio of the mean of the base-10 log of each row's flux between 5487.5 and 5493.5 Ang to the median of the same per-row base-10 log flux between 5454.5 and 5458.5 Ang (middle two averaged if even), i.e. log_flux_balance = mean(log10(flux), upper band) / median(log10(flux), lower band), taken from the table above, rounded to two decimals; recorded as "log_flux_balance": 1.05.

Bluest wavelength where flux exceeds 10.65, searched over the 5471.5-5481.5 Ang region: 5474.0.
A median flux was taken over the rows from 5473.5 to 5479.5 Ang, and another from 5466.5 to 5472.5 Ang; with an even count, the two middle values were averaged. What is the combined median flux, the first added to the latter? 21.7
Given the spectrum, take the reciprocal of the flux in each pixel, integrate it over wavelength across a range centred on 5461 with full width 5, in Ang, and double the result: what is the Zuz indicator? 0.98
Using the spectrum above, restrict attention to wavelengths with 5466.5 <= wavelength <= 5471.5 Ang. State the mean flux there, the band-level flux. 11.0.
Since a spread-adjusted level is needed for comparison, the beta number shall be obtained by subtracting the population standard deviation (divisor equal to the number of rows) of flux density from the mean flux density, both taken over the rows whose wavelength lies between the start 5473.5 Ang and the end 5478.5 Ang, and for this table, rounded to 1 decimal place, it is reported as 10.5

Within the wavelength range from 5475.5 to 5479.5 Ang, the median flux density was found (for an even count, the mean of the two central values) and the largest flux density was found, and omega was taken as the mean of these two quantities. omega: 10.9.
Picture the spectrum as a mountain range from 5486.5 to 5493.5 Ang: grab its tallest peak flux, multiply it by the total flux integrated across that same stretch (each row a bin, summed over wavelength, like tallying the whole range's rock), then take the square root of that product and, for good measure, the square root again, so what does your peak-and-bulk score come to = 5.58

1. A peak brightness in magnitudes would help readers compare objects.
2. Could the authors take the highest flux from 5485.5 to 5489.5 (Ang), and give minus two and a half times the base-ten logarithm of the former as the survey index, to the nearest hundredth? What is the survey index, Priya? -2.74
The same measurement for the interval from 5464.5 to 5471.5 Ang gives -2.78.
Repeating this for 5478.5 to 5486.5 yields -2.71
